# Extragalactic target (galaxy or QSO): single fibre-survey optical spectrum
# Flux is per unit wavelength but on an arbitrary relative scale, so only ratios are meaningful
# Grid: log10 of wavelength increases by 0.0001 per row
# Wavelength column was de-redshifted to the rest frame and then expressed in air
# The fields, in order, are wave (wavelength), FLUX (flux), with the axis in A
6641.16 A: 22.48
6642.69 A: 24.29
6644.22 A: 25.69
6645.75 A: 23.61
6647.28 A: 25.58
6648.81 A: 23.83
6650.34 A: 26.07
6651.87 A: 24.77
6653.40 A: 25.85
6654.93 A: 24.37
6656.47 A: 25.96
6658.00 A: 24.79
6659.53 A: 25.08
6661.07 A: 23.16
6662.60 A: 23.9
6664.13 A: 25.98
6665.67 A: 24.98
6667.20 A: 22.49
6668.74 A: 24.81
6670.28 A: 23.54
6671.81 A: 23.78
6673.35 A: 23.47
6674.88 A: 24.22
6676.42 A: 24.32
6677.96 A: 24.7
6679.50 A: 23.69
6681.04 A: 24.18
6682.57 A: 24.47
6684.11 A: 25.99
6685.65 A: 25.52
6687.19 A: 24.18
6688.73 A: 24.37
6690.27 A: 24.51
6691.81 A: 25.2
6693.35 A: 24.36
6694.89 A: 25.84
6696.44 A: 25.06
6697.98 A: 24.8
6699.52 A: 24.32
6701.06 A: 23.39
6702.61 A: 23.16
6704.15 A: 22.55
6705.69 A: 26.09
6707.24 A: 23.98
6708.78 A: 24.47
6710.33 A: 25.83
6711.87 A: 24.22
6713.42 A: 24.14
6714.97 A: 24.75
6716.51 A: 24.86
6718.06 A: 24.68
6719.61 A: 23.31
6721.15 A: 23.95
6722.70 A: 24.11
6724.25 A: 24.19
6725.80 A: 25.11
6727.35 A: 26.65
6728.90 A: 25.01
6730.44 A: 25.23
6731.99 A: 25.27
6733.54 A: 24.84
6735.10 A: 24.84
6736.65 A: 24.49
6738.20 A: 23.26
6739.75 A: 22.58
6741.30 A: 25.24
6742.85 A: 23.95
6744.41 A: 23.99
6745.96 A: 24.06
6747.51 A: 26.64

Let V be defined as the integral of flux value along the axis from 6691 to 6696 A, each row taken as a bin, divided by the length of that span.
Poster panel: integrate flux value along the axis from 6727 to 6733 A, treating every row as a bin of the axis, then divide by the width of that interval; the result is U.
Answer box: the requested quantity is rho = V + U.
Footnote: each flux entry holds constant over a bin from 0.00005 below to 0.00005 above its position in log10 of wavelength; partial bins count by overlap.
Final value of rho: 50.6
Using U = 25.5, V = 25.1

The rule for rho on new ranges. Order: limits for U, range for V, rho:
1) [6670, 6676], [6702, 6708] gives 47.8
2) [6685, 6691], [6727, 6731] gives 50.2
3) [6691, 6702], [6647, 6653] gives 49.8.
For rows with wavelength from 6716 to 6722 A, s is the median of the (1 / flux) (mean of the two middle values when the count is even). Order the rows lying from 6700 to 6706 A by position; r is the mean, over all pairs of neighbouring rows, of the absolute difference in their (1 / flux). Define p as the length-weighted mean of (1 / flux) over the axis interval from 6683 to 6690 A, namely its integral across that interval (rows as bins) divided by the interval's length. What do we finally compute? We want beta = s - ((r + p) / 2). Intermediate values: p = 0.0401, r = 0.0025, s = 0.0411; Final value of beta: 0.0198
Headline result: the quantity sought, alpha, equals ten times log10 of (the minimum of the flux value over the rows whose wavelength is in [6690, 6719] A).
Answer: 13.5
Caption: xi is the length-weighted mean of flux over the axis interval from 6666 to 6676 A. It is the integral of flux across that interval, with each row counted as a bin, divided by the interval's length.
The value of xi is 23.8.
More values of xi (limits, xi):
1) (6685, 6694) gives 24.7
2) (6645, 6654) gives 25.0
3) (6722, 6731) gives 25.1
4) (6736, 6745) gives 23.9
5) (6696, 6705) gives 23.9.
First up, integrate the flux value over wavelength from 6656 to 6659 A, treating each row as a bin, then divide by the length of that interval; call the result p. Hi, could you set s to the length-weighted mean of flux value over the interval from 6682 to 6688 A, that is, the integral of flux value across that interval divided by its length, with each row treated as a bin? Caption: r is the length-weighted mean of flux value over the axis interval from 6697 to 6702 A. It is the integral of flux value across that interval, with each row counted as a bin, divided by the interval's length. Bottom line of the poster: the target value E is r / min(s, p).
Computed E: 0.97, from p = 25.3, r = 24.2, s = 25.0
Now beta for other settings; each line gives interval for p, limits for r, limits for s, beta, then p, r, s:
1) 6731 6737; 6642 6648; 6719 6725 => 0.0201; 0.0401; 0.0030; 0.0416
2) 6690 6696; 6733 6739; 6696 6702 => 0.0203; 0.0400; 0.0009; 0.0407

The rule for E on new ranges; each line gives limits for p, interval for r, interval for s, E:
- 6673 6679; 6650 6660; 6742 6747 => 1.04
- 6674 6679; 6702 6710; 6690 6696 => 0.99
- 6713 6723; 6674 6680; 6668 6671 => 1.00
